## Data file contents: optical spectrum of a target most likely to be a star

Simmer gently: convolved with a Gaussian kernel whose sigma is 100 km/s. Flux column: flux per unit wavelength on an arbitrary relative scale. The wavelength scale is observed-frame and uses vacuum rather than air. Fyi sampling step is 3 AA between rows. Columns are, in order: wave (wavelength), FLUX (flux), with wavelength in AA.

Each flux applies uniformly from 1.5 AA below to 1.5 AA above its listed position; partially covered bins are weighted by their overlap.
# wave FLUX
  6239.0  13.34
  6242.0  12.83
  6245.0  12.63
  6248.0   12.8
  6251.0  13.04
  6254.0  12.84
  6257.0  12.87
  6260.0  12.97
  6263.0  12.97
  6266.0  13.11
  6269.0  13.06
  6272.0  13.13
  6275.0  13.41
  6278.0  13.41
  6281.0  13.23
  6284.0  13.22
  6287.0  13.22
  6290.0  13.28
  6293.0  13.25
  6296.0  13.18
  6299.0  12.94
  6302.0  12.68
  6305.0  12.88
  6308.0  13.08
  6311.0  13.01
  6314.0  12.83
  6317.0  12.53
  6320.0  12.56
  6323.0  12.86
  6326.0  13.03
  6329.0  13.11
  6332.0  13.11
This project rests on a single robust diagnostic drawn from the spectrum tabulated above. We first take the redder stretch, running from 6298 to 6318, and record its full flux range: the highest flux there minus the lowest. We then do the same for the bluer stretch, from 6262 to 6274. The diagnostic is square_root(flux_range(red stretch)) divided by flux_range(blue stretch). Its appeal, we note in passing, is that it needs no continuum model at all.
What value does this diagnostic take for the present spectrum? 4.6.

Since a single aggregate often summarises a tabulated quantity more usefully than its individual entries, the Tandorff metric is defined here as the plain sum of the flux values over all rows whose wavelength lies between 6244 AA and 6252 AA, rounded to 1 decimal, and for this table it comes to 38.5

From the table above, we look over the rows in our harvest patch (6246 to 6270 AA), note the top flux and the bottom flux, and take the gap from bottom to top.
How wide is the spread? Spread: 0.31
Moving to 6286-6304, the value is 0.60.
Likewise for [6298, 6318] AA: 0.55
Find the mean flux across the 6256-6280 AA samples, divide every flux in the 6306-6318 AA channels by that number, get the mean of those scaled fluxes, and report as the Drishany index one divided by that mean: 1.02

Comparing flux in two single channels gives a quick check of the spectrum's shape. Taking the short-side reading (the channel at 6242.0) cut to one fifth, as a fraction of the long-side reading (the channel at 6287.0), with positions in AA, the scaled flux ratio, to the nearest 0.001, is 0.194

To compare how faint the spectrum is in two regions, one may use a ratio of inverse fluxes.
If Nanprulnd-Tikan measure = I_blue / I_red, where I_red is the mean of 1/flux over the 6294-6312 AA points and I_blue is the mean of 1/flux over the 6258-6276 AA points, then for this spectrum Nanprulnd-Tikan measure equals 0.99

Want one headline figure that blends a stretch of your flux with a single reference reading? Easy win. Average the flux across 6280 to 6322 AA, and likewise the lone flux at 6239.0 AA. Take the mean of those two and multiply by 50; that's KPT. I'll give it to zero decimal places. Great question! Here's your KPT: 658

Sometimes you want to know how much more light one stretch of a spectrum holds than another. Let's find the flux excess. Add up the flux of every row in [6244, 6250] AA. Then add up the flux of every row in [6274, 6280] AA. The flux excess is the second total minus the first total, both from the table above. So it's 1.4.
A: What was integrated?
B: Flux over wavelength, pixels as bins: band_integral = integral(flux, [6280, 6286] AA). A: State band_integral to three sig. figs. 79.3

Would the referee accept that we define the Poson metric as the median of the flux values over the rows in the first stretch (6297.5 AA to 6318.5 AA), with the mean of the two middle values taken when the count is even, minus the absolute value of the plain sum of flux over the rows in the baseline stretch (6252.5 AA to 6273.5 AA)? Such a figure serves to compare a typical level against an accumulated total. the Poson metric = -78.1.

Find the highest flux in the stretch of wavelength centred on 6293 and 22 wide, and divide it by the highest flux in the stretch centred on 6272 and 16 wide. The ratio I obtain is 0.990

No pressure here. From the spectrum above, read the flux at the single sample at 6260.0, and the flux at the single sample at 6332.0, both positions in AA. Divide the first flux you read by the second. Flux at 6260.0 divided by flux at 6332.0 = 0.99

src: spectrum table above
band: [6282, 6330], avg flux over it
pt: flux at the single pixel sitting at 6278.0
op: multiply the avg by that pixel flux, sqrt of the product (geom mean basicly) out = 13.19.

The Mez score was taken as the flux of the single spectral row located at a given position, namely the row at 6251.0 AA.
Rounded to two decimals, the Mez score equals 13.04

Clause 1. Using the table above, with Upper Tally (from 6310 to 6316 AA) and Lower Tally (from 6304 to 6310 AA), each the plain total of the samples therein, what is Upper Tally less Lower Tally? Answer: -0.12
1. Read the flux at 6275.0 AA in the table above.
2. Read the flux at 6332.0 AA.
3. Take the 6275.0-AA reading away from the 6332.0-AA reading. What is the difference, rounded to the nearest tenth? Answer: -0.3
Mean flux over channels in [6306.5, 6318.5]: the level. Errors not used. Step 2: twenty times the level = 257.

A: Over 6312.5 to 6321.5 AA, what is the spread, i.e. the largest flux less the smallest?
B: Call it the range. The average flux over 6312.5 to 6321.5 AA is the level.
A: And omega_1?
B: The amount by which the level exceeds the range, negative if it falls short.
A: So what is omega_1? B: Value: 12.3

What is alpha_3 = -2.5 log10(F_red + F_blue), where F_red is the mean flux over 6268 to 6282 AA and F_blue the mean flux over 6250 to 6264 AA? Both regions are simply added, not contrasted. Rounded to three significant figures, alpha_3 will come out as -3.55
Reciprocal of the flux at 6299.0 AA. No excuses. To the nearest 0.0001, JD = 0.0773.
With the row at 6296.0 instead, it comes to 0.0759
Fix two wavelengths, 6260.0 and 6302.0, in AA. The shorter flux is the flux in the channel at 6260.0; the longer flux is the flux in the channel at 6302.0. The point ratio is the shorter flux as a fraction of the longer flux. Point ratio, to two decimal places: 1.02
